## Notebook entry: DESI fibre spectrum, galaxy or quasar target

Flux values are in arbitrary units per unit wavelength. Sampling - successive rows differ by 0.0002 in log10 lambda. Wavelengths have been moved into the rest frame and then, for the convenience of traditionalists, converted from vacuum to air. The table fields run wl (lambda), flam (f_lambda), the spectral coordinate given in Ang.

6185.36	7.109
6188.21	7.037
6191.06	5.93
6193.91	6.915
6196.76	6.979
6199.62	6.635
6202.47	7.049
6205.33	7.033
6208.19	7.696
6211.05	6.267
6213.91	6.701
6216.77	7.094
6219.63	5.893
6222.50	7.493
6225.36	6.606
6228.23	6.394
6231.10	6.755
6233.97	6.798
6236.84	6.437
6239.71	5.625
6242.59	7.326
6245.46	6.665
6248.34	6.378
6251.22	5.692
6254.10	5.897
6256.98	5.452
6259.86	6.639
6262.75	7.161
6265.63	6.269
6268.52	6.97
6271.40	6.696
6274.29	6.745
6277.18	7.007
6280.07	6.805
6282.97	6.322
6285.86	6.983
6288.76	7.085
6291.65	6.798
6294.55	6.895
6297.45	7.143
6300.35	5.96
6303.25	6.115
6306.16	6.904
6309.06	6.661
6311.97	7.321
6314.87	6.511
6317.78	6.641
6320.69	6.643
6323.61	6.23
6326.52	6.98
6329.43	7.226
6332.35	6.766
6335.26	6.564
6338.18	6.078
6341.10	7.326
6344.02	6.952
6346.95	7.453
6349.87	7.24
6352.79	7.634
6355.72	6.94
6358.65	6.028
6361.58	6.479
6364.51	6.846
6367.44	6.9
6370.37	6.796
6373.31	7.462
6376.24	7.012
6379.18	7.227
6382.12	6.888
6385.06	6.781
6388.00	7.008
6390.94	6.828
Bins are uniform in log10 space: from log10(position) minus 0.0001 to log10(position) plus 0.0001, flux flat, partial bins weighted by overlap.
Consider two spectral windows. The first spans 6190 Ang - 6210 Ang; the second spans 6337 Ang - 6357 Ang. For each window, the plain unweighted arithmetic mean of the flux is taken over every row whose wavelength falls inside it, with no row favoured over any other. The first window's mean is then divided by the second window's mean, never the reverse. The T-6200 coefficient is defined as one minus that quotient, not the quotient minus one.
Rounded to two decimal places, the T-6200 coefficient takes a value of 0.03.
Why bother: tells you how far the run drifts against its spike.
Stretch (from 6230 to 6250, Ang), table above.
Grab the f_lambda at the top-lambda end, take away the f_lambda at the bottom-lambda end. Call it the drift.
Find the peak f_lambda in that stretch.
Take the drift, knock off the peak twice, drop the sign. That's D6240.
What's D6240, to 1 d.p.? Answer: 15.0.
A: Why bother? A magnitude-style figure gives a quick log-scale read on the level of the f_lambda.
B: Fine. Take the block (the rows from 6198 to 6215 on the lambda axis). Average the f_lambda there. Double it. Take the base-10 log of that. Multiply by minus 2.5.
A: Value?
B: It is -2.85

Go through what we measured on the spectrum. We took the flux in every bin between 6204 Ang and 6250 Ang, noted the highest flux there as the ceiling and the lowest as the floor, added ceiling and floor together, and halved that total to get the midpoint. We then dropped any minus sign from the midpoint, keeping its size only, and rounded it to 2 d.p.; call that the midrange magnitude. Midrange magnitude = 6.66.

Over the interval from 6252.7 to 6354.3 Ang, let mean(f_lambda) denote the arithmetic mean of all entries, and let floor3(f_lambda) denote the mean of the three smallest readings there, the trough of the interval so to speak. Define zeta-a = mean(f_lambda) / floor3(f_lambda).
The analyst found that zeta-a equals 1.17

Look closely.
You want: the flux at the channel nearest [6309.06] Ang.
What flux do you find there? 6.661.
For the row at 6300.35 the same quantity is 5.96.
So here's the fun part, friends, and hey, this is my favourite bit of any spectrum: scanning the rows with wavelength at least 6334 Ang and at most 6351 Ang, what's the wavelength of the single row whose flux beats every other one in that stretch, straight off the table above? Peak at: 6346.95 Ang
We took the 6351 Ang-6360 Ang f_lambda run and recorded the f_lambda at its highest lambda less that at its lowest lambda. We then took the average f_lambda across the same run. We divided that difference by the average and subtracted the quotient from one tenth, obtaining 0.33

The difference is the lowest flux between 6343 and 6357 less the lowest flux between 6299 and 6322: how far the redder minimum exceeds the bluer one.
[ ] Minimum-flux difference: 1.0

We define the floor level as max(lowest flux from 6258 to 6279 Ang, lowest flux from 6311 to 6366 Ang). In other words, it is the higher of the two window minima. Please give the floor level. 6.27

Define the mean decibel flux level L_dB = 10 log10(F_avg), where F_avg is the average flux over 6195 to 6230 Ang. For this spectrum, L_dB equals 8.34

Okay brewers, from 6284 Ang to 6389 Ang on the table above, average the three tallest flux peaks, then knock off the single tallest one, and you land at -0.12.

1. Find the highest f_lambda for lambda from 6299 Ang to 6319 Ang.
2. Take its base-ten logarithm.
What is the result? 0.865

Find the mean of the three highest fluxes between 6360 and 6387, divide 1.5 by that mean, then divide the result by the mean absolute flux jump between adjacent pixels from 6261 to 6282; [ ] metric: 0.52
